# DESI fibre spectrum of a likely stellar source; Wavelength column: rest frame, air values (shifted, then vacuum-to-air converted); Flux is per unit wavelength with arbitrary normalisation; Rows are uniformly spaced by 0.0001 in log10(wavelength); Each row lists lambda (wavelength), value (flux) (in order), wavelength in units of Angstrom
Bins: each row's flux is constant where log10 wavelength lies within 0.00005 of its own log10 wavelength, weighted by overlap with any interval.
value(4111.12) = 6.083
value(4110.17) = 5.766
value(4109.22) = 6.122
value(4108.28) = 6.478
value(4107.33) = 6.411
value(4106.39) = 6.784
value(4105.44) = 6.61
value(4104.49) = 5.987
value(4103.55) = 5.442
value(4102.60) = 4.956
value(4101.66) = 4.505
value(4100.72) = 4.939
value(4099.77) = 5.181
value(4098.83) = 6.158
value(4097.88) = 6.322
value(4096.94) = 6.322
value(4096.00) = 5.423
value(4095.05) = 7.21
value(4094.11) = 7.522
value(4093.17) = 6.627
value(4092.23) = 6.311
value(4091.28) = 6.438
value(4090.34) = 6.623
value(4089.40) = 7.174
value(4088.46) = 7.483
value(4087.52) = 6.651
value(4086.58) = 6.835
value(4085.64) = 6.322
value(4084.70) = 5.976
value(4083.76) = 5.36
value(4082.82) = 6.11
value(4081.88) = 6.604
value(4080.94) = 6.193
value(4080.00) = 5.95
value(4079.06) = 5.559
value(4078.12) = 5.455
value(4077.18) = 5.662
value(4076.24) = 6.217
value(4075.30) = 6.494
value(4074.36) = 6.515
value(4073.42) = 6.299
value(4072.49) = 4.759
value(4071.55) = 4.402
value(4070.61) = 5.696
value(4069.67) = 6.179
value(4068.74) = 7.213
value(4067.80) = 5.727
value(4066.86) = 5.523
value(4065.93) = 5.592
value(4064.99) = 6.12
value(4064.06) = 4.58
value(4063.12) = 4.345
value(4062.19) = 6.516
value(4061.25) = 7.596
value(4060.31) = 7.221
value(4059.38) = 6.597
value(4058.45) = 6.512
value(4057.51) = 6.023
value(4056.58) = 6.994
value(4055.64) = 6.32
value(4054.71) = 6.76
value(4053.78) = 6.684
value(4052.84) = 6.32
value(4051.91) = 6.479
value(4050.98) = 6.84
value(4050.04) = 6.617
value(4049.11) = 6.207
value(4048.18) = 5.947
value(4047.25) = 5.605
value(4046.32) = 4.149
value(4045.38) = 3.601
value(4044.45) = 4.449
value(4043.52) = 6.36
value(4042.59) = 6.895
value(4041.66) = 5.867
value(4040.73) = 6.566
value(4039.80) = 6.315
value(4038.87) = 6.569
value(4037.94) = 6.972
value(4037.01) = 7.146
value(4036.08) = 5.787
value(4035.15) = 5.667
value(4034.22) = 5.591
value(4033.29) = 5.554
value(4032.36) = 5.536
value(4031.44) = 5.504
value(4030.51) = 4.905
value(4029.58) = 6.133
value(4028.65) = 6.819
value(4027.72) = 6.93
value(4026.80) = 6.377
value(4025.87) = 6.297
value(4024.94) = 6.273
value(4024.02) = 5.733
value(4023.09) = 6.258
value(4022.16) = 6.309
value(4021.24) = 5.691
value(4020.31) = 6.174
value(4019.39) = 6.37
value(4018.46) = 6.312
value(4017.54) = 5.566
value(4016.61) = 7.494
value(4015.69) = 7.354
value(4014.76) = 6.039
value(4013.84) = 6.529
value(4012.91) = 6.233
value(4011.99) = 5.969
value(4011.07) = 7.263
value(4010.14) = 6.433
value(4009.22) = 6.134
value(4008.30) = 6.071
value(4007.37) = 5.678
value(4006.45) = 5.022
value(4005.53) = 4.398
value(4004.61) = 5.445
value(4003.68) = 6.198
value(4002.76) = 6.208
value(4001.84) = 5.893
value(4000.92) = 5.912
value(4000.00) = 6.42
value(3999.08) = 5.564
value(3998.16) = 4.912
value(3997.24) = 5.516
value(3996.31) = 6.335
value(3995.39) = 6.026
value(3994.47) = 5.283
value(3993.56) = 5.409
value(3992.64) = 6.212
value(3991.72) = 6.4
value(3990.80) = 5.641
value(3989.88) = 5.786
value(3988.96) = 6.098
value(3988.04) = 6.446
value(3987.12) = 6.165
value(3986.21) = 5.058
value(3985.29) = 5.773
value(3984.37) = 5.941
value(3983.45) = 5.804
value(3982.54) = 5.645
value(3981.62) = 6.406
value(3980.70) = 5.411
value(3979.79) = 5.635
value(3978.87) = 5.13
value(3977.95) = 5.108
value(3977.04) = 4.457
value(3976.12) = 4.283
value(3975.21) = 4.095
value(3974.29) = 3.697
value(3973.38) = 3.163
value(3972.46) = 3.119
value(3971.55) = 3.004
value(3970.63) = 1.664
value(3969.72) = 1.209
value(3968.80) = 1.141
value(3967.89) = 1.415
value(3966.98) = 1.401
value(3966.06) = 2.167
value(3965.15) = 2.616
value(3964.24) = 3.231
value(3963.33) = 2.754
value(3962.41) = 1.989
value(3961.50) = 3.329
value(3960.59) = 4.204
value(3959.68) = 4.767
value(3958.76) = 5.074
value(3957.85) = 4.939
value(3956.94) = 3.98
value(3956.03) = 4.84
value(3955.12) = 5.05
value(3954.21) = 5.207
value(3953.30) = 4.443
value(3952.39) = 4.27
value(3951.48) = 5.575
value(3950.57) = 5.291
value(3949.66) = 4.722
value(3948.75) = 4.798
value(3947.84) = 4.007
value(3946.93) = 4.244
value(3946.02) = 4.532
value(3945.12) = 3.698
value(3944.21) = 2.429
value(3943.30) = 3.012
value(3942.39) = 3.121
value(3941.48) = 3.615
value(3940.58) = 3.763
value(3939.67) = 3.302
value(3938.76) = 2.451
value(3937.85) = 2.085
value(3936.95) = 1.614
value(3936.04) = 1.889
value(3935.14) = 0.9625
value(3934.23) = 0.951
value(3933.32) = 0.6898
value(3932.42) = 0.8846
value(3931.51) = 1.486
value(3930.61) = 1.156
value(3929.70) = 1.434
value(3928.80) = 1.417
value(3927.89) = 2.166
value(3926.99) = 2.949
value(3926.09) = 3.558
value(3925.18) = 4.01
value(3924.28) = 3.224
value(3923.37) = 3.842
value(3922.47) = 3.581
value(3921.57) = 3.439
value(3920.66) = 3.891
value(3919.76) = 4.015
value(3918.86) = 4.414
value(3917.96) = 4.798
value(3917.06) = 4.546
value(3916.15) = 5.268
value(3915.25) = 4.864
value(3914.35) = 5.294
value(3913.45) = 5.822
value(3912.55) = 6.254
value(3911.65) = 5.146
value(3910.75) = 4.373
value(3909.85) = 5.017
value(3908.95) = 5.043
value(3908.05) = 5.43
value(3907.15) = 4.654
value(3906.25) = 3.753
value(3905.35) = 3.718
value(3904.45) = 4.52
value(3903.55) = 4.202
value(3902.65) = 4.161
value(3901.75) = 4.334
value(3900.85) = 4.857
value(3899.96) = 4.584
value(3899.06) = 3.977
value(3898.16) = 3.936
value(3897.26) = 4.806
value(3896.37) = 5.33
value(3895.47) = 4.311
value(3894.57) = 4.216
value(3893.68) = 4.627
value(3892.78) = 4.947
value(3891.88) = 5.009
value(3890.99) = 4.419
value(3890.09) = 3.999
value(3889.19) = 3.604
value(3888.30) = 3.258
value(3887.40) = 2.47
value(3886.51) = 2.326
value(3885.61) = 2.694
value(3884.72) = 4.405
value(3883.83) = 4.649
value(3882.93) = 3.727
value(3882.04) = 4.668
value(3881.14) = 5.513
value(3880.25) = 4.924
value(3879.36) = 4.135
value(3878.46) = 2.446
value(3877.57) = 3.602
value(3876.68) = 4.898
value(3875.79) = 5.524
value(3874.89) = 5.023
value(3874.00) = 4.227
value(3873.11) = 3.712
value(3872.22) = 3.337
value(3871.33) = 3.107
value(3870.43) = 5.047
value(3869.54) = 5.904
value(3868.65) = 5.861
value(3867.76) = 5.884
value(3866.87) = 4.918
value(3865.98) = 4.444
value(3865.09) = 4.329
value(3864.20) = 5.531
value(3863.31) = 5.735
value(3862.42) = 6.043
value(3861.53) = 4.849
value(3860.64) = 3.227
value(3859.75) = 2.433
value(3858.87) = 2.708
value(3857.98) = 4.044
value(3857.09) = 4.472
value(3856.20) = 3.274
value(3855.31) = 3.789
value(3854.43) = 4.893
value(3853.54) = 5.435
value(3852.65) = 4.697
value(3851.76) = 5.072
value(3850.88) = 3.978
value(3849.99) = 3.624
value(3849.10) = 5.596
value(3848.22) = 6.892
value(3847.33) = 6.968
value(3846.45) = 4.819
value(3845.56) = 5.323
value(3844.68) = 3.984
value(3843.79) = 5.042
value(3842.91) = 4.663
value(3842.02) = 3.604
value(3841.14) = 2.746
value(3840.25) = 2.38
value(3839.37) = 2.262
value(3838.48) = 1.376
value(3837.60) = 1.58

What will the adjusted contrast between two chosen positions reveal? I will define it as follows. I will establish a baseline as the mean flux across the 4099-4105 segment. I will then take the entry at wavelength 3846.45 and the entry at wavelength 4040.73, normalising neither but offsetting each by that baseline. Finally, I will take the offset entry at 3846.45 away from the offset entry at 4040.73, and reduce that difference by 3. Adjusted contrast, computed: -1.3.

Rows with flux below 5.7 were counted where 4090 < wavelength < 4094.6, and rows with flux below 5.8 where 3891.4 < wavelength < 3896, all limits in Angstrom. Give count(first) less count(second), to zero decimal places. -5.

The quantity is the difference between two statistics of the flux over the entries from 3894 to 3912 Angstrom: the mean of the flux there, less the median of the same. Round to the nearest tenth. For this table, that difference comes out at 0.1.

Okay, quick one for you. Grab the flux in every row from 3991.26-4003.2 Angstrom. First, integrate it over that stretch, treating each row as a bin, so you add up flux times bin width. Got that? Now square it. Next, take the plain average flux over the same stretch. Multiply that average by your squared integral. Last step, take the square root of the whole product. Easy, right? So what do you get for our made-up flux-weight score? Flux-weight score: 169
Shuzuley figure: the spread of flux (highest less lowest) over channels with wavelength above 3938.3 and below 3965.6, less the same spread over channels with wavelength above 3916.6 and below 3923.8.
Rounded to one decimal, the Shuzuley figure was 2.2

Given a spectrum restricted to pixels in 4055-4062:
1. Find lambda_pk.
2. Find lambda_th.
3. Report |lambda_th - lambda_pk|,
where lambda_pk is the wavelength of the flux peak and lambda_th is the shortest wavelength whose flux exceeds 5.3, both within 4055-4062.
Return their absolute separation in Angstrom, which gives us 5.6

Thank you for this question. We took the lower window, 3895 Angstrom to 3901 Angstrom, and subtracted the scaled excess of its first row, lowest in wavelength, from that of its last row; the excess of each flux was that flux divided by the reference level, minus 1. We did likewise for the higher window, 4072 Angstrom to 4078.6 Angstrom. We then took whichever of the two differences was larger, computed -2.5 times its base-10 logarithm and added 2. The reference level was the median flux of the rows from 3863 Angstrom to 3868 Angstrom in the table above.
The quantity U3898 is 4.2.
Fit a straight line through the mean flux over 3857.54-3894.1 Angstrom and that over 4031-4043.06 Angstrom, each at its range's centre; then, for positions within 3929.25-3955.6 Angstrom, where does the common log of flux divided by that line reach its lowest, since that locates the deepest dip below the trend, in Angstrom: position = 3933.32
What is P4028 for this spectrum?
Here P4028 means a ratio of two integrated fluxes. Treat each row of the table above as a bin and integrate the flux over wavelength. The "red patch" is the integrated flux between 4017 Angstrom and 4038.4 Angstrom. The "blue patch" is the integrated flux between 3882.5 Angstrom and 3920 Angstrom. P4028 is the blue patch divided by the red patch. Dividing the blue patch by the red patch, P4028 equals 1.3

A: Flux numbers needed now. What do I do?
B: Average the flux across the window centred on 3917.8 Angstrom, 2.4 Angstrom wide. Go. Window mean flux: 4.6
